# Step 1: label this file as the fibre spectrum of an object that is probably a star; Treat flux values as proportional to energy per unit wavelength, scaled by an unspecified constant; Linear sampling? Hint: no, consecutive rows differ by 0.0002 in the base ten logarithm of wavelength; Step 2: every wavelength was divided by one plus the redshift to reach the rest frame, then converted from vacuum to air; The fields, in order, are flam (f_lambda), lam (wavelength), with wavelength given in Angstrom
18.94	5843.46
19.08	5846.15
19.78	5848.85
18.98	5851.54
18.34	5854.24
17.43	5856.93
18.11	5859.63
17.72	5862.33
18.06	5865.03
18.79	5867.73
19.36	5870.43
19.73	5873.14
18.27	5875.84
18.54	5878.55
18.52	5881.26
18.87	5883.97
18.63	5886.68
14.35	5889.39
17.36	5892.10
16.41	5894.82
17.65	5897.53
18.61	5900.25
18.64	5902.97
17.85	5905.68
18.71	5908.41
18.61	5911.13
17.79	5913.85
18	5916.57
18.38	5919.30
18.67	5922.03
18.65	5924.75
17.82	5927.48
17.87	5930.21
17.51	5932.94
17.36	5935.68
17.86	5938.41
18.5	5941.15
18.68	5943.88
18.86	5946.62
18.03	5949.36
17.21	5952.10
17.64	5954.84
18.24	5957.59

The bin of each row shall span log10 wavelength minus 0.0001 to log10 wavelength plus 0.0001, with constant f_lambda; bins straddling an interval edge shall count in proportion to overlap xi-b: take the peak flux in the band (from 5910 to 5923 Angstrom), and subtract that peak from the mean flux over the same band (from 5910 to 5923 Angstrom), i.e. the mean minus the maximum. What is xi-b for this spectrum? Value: -0.4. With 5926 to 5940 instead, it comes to -0.2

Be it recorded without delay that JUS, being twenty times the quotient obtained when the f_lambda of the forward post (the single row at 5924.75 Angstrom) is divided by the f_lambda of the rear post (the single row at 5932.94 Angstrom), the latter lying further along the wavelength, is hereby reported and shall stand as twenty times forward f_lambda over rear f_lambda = 21.3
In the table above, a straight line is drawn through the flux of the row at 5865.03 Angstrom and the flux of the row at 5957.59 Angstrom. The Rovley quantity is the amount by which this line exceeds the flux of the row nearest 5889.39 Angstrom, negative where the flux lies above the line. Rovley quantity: 3.8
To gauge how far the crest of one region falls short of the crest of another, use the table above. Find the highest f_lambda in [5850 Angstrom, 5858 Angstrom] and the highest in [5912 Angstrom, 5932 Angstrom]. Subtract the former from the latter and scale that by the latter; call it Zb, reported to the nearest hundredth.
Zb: -0.02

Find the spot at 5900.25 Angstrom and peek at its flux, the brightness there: 18.61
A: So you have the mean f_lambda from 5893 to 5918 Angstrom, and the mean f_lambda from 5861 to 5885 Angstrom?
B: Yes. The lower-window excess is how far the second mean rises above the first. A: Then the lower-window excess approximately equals 0.6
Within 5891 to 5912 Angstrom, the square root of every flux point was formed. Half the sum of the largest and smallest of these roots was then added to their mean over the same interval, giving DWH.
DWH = 8.43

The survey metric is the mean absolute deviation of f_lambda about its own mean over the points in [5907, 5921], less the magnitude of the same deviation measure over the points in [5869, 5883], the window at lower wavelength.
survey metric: -0.2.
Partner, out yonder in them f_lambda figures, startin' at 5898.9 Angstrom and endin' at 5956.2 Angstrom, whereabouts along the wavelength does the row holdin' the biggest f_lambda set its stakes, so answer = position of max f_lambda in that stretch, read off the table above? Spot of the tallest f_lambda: 5946.62 Angstrom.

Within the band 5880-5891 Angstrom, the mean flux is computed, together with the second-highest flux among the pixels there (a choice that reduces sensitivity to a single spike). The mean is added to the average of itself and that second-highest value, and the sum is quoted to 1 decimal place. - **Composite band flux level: 35.7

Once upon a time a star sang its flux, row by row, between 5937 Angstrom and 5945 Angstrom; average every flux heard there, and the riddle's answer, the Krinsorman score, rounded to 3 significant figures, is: 18.3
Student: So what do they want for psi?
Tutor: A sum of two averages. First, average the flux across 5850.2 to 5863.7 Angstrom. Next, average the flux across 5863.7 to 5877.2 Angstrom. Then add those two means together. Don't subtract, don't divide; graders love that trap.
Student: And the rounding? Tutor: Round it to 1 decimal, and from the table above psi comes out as 37.0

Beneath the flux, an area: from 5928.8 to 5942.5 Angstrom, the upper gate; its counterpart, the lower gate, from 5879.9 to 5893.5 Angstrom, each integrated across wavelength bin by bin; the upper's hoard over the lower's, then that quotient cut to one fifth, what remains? 0.205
